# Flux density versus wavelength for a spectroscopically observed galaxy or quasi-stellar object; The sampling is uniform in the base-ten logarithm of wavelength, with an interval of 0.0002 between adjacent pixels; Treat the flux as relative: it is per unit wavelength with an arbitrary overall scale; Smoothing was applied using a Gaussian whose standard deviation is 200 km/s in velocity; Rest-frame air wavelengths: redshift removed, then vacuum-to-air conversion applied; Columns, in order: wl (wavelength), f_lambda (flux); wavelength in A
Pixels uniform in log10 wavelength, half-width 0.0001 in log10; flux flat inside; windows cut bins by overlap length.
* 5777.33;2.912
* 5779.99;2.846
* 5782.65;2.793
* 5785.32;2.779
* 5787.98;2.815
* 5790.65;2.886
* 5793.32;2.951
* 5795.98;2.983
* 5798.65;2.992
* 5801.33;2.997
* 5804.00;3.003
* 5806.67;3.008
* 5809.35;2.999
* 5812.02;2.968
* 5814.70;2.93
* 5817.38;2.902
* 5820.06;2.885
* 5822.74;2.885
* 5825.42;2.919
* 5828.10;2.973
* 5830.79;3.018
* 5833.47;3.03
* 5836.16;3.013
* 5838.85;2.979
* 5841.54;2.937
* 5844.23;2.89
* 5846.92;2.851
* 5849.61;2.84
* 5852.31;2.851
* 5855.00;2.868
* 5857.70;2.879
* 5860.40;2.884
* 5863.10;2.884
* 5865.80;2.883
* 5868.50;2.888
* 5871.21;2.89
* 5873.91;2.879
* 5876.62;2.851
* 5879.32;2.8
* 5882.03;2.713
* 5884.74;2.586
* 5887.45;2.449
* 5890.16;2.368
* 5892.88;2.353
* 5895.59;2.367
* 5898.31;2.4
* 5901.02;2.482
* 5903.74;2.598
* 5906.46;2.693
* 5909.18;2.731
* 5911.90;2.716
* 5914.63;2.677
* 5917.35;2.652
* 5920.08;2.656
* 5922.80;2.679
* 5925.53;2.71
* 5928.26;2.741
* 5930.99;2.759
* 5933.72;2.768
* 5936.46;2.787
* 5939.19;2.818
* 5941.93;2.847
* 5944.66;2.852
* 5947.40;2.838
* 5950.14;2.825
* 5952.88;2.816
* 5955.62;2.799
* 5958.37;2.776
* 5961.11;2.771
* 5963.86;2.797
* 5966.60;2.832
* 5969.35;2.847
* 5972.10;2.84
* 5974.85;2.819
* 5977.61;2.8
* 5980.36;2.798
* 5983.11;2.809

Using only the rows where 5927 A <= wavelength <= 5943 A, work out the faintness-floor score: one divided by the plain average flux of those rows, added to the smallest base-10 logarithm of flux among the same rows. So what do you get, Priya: 0.797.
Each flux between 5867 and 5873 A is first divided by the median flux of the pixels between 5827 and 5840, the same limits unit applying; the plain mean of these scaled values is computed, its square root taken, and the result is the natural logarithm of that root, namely -0.021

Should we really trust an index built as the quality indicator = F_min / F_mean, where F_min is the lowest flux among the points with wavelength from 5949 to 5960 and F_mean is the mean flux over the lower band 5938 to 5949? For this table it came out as 0.98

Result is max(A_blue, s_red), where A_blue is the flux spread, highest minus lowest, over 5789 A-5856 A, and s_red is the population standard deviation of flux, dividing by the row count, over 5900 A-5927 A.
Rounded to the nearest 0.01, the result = 0.19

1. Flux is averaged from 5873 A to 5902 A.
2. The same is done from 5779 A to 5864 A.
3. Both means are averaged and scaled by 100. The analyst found 274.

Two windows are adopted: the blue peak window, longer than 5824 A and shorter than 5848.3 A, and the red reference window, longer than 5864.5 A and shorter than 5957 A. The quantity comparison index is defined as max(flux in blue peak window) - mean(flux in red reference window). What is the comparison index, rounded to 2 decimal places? 0.33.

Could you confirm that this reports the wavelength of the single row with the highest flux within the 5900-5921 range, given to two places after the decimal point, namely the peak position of 5909.18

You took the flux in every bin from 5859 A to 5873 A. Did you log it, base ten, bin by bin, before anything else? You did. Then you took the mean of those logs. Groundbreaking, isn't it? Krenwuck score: 0.460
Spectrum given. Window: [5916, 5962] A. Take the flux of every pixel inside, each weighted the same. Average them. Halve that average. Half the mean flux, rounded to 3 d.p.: 1.385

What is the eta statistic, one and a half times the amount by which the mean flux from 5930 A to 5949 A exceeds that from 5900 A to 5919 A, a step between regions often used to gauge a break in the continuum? 0.24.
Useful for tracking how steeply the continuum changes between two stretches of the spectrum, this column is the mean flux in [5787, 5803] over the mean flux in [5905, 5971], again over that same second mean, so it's 0.384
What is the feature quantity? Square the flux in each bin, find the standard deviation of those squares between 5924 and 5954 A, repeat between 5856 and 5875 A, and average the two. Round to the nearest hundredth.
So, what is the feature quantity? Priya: 0.14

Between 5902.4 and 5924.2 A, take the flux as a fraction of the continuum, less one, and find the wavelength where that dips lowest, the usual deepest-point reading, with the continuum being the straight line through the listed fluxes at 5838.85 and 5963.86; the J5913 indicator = 5903.74 A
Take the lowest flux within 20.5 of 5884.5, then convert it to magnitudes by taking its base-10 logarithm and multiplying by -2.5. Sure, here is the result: -0.93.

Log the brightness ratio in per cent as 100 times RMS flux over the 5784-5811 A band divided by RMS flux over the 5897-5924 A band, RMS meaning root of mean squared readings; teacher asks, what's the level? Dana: 112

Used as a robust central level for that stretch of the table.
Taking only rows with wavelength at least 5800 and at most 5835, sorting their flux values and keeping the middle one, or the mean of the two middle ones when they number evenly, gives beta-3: 2.97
